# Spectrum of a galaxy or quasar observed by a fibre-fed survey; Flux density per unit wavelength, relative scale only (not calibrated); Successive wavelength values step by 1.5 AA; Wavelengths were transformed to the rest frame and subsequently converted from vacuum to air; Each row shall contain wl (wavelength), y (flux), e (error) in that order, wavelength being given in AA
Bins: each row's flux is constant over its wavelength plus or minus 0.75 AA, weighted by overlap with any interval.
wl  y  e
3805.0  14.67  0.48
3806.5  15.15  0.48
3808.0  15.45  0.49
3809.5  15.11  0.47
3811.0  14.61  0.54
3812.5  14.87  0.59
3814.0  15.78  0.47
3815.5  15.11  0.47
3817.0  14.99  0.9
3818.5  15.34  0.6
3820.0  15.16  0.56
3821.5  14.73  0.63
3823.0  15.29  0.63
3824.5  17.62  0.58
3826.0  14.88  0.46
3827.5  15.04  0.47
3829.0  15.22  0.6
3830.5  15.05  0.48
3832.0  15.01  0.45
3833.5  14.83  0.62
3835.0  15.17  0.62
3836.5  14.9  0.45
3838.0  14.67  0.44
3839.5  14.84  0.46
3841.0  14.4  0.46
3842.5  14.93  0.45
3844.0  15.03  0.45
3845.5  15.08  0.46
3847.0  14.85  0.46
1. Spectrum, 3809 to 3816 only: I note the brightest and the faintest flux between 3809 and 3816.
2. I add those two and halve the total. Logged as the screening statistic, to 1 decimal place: 15.2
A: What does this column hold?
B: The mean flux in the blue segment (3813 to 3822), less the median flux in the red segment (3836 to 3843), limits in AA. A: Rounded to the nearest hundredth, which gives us 0.35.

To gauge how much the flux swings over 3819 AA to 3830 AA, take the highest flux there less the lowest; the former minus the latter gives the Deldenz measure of 2.9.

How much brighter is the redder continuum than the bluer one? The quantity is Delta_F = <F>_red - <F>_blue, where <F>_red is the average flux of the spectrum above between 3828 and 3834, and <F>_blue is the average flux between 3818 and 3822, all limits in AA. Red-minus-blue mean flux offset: 0.0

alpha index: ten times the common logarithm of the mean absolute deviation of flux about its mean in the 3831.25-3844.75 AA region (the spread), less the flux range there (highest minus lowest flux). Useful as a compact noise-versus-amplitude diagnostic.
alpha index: -8.7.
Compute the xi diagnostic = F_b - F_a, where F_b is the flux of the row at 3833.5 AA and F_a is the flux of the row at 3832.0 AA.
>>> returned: -0.18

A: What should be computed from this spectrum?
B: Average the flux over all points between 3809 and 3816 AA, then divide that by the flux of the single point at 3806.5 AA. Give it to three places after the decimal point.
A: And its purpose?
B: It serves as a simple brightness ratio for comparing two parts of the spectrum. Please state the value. 0.996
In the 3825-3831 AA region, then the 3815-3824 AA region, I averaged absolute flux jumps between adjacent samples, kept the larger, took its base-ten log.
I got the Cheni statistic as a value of -0.484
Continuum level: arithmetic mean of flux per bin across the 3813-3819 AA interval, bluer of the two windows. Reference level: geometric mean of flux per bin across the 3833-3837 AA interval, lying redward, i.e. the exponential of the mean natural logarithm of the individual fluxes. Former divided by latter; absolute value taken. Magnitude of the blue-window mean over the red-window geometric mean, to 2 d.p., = 1.02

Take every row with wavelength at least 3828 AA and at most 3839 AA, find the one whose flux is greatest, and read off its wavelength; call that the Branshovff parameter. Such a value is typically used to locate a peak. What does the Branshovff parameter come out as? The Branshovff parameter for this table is 3829.0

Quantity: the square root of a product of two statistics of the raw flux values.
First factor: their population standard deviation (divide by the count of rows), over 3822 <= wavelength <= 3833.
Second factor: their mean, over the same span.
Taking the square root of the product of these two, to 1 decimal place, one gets 3.7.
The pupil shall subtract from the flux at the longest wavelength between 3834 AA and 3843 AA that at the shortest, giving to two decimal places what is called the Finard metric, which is -0.24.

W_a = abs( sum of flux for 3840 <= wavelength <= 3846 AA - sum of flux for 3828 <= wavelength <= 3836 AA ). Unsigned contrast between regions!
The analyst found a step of 16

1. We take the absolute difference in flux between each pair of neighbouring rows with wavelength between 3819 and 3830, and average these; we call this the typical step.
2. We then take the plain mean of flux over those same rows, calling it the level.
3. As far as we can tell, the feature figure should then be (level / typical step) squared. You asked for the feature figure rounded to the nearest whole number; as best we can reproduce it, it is 209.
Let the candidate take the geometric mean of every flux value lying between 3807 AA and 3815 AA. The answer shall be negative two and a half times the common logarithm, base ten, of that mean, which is -2.95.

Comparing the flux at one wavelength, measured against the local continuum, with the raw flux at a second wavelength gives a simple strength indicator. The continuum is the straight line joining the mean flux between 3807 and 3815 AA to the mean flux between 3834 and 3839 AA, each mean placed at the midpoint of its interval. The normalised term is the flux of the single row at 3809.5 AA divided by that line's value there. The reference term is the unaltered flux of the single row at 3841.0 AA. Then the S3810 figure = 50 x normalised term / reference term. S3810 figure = 3.46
